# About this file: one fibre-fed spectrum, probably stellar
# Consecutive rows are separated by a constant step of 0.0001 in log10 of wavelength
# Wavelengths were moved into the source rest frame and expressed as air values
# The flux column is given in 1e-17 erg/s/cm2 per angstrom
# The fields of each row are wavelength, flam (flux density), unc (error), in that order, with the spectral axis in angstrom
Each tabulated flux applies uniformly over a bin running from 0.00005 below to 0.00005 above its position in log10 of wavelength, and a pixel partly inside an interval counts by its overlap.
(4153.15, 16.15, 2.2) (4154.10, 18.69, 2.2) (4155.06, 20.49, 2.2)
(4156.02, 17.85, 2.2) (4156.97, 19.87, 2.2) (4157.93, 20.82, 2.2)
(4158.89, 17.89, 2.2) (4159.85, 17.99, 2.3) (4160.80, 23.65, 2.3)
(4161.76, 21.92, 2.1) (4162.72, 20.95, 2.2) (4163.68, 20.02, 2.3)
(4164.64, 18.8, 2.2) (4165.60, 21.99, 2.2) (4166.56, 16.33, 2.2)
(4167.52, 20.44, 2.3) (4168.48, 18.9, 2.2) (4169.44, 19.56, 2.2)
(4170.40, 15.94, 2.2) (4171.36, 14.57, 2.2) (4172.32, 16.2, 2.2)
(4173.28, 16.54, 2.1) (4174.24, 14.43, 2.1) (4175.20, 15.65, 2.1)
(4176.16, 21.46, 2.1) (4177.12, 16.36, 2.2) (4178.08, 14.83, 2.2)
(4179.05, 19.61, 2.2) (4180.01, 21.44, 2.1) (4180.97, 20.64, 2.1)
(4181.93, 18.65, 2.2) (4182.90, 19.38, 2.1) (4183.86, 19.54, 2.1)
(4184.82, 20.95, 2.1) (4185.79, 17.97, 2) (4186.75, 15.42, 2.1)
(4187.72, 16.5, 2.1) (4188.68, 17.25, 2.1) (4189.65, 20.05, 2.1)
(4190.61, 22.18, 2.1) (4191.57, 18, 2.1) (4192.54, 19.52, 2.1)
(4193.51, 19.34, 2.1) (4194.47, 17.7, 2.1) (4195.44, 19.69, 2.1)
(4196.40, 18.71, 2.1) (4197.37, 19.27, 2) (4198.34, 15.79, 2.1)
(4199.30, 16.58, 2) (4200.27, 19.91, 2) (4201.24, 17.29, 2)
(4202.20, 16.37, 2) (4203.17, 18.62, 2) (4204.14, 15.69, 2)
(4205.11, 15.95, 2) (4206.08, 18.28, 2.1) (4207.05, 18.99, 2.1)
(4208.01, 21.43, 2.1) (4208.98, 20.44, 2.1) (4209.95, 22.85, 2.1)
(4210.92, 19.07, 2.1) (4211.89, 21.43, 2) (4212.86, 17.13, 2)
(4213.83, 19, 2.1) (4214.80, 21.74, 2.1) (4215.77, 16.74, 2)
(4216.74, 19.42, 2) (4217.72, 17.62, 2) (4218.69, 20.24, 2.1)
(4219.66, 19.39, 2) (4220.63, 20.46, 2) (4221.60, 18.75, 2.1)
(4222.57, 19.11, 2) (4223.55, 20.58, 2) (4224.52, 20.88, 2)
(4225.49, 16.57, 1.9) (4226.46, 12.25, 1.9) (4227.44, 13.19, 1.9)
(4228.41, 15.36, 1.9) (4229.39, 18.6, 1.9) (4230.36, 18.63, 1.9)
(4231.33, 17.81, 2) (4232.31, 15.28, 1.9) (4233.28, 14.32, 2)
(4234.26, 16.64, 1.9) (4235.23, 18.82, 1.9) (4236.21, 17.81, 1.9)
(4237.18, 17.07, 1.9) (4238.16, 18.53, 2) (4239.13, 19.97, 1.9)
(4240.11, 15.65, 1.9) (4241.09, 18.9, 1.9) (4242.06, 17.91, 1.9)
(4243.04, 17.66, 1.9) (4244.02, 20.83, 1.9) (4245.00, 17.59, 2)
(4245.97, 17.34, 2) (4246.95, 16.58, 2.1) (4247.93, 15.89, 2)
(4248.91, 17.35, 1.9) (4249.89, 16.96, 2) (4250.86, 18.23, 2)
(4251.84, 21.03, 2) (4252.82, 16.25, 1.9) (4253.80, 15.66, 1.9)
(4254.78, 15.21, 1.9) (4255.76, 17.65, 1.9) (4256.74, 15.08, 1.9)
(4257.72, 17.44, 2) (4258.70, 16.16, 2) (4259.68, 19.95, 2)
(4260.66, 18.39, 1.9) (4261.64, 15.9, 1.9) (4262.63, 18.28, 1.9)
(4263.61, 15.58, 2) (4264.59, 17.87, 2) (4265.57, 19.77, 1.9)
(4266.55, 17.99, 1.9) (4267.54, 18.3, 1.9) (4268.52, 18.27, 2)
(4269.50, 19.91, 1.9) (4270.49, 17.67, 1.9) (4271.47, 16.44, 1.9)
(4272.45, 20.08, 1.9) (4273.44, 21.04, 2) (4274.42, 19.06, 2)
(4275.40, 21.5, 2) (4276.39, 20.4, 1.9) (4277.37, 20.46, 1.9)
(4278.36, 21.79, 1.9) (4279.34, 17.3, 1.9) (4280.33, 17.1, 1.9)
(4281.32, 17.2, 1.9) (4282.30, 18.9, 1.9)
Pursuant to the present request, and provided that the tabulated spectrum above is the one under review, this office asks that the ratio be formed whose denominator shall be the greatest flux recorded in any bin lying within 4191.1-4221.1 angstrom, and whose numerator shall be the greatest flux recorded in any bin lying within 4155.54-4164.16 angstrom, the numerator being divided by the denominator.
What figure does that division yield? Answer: 1.04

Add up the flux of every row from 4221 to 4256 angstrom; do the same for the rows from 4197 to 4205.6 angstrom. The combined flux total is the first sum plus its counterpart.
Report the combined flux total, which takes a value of 782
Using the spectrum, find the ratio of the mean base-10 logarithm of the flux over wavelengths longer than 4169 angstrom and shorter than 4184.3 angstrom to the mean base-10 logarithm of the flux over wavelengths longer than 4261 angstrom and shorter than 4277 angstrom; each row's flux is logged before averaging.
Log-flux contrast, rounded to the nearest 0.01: 0.98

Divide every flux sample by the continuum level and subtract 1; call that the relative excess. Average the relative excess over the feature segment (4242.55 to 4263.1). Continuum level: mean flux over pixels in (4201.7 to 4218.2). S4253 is -0.078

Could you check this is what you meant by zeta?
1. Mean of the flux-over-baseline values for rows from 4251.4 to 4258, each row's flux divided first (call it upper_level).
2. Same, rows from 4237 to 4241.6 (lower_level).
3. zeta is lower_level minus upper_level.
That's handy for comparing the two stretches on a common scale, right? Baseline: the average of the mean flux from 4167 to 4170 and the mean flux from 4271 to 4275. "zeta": 0.06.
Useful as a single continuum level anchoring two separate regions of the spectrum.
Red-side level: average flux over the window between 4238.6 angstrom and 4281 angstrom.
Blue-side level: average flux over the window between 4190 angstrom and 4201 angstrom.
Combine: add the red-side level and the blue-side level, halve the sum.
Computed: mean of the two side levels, 18.4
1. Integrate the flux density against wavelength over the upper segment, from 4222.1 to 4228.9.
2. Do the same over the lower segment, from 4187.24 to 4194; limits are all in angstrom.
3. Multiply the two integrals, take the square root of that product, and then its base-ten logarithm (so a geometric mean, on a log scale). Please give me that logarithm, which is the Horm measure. 2.084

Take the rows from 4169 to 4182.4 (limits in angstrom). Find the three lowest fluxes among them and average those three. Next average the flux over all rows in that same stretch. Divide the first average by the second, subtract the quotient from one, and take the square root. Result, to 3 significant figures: 0.410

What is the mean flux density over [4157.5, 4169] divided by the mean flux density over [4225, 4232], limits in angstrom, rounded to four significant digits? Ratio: 1.244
